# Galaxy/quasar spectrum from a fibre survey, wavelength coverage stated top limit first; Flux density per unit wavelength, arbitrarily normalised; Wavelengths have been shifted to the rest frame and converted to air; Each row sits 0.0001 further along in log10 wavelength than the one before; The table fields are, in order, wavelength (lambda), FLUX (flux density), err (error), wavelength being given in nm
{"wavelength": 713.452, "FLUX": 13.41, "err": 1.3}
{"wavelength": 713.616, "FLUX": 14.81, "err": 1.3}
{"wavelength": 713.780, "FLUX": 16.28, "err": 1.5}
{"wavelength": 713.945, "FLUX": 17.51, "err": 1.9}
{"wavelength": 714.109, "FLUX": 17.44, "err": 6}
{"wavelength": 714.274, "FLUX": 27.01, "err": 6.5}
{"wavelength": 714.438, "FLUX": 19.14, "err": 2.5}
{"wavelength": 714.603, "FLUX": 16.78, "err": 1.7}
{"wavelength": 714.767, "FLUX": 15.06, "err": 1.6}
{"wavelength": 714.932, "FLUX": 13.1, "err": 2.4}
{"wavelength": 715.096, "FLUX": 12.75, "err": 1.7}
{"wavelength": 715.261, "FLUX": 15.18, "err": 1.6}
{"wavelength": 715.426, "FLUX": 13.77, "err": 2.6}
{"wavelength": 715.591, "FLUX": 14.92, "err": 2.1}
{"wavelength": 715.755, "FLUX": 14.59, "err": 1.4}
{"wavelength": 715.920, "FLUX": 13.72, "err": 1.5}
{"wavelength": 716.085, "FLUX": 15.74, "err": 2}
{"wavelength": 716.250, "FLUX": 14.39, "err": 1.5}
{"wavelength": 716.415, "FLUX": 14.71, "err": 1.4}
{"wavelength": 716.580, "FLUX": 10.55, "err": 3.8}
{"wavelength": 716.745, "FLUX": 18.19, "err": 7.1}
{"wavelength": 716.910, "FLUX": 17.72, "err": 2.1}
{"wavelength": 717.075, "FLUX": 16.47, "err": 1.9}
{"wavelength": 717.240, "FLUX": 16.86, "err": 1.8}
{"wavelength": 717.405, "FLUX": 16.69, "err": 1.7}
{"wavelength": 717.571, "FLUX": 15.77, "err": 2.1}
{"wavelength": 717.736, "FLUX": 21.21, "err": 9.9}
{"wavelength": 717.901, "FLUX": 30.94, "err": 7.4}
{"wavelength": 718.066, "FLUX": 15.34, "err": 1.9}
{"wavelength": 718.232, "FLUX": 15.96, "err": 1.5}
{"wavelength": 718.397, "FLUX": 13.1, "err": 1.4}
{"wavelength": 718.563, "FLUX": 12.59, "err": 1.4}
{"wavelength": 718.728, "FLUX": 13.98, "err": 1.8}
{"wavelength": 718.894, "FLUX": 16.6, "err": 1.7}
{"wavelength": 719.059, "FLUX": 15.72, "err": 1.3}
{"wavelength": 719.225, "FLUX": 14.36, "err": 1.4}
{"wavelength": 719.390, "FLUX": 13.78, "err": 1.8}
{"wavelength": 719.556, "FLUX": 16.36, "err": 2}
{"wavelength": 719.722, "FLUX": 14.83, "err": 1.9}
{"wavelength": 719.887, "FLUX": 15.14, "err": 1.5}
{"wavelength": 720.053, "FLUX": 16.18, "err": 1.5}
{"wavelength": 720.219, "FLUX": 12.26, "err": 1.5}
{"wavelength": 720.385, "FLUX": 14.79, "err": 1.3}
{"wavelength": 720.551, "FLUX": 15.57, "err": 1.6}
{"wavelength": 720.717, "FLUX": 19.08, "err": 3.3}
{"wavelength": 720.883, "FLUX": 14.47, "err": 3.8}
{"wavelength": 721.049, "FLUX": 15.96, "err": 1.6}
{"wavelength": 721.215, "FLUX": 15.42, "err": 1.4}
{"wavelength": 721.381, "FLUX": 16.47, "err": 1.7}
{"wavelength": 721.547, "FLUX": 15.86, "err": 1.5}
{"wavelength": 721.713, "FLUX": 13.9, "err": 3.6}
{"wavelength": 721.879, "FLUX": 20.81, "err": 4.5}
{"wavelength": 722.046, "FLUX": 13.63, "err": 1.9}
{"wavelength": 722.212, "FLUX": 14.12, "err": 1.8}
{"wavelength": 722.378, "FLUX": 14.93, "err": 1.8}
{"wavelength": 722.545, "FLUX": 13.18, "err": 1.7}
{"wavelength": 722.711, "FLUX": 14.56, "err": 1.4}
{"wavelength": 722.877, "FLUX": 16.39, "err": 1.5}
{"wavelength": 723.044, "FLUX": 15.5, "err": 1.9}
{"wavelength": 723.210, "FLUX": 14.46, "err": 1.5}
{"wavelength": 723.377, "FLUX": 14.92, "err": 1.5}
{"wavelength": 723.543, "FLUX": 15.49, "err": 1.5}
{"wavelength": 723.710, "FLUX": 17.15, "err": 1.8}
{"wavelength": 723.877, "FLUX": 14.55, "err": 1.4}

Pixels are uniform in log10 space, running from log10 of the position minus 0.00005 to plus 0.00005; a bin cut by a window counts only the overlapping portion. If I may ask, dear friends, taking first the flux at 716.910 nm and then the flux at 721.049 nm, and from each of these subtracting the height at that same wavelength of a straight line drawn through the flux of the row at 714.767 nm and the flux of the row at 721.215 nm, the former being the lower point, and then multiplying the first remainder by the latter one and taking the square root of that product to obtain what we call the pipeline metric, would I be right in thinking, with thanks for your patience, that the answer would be 1.2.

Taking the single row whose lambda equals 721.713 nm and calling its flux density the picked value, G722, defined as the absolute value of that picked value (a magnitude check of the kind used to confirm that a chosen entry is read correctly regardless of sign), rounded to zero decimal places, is 14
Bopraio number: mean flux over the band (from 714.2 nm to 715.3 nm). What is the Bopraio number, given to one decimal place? 17.0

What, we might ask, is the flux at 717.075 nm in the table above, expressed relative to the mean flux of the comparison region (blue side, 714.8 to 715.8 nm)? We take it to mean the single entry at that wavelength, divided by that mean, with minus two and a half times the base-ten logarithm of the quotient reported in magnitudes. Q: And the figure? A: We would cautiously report -0.17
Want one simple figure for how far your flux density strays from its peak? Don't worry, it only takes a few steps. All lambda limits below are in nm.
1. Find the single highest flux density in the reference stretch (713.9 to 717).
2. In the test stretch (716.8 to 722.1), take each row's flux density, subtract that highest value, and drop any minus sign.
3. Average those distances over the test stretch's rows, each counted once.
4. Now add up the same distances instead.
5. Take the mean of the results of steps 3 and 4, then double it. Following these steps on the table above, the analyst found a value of 365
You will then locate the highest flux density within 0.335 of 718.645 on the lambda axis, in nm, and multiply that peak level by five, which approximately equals 83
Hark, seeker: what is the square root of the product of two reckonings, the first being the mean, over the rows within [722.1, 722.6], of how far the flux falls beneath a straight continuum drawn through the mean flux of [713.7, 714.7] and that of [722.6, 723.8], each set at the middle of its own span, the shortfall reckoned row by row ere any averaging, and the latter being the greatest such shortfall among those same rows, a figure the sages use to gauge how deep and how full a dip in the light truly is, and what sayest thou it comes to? 2.1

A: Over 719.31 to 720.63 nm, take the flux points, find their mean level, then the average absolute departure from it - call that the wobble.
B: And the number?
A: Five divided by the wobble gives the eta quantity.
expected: 5.3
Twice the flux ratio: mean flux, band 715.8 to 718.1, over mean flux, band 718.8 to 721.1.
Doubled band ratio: 2.22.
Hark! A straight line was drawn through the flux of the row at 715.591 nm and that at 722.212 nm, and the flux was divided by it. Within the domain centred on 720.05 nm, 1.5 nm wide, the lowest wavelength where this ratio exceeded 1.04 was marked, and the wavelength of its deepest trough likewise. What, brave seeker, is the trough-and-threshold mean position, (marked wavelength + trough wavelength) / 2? 719.89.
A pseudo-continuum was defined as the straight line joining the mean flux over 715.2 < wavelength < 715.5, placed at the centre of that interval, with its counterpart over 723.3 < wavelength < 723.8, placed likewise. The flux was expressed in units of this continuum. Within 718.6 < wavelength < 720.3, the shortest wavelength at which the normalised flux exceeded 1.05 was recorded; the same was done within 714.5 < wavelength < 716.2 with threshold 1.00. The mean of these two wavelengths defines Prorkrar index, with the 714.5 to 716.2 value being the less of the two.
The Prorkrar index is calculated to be 716.75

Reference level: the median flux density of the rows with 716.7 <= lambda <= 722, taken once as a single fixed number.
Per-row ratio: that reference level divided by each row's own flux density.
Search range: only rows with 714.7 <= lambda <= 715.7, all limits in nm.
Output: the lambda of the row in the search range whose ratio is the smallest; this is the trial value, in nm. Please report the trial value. 715.261 nm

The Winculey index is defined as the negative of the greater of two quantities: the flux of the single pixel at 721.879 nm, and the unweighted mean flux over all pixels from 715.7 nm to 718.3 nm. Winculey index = -20.8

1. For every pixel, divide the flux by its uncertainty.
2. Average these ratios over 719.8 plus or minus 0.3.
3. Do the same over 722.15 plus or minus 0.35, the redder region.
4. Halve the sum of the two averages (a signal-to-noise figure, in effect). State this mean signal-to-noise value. 8.1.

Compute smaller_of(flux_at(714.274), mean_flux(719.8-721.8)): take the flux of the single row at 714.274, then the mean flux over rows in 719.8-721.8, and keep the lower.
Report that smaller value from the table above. 15.4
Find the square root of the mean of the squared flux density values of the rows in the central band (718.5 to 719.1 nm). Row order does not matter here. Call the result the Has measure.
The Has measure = 14.8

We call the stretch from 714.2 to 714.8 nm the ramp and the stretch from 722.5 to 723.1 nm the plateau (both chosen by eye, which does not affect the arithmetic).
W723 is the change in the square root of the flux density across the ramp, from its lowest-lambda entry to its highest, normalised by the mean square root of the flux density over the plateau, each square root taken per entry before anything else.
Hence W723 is -0.34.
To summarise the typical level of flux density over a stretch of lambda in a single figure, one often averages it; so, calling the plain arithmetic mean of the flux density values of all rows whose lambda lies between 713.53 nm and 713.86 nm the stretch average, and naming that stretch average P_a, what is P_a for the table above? 15.5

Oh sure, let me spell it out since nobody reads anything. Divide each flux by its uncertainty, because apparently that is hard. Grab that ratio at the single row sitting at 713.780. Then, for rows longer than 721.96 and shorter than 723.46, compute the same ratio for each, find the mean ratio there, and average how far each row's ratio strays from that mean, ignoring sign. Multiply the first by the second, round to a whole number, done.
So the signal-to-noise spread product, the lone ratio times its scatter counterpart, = 13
